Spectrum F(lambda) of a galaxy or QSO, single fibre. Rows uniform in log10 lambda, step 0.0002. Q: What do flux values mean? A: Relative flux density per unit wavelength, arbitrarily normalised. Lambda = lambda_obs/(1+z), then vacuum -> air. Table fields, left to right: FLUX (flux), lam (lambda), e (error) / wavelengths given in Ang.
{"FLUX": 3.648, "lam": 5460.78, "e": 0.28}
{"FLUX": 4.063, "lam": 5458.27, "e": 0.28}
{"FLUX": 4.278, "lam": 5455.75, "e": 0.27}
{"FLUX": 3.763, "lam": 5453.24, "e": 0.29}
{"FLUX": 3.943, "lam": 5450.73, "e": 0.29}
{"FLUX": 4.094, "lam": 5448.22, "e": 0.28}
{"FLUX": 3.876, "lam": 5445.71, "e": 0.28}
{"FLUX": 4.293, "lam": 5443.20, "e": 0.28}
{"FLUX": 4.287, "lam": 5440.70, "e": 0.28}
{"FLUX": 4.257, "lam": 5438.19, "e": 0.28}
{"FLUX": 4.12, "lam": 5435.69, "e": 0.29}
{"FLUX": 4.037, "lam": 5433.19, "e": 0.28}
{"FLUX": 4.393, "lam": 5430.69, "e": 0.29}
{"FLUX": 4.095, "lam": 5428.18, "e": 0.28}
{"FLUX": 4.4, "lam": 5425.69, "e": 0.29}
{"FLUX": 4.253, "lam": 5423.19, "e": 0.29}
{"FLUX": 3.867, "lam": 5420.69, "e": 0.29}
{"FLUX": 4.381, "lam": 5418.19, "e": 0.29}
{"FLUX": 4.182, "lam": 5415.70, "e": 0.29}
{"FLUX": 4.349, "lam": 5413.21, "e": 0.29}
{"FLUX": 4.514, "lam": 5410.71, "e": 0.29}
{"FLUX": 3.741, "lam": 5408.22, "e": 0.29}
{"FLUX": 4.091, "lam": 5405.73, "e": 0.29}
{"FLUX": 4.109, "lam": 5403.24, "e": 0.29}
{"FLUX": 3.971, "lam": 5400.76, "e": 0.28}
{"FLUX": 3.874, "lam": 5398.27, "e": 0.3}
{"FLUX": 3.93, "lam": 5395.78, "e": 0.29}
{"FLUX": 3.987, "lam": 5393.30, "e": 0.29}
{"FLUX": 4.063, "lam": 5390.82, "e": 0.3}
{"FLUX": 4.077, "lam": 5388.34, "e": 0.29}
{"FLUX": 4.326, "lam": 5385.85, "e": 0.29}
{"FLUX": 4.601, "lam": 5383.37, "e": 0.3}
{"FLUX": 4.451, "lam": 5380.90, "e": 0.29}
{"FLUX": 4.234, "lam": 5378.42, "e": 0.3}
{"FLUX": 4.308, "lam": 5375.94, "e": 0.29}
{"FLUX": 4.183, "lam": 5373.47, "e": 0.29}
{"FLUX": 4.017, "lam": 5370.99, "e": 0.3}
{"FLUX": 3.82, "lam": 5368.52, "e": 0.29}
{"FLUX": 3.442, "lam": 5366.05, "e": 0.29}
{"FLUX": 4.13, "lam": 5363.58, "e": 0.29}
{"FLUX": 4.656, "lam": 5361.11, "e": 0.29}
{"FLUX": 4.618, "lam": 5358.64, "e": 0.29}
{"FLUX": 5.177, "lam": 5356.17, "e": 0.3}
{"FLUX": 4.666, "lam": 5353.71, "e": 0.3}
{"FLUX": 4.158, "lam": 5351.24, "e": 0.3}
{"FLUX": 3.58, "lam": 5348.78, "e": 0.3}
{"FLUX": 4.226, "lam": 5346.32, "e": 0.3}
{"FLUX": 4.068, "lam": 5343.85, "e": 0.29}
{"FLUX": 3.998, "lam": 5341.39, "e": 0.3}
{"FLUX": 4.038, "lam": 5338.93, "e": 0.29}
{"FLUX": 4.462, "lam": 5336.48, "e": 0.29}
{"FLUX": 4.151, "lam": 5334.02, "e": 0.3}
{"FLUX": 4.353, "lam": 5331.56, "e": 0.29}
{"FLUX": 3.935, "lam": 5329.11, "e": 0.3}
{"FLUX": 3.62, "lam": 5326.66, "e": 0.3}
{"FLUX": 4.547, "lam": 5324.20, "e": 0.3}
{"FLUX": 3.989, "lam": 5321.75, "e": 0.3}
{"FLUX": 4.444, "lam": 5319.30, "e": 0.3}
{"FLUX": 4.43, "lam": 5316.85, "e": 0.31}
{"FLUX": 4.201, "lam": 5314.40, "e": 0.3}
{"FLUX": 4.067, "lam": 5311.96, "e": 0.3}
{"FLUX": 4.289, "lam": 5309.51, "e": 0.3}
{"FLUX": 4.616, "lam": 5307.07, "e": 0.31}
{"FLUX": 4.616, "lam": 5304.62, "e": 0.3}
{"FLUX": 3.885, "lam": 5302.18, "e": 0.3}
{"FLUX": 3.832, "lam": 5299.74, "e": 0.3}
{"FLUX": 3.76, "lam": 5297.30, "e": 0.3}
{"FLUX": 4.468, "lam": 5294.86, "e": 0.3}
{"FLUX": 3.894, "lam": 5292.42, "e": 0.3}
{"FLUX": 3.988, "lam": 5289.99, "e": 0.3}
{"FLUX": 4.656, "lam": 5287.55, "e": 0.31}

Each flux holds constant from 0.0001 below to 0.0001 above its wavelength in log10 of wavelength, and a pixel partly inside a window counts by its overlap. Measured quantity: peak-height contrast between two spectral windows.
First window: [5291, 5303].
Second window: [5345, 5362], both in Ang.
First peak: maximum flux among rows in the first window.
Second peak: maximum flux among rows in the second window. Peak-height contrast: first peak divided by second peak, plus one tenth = 0.96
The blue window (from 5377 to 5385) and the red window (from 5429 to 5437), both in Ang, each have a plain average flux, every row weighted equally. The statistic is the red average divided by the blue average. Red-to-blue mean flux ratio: 0.94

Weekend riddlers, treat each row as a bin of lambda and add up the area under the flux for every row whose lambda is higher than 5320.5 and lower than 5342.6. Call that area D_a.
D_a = 91.1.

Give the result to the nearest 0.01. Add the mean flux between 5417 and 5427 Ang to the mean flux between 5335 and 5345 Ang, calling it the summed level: 8.37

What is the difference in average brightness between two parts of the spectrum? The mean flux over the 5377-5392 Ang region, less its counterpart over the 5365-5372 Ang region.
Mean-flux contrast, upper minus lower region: 0.53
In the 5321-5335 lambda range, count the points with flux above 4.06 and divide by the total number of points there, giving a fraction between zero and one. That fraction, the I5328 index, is 0.50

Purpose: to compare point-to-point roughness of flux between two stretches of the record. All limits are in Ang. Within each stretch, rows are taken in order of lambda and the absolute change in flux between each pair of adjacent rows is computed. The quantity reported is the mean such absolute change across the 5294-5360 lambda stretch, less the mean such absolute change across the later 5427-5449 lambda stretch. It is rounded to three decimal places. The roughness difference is 0.160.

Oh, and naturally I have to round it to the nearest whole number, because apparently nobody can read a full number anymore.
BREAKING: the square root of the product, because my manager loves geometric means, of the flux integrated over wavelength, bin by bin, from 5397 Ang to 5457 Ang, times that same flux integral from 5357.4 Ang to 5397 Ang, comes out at 203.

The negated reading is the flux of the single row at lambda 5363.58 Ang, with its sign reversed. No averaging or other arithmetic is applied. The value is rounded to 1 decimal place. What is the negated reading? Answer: -4.1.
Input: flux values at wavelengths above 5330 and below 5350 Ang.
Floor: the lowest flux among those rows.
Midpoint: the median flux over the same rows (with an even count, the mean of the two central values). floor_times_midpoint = 14.7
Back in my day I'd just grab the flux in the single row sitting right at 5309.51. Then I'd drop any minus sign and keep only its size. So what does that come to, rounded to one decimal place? 4.3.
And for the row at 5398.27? 3.9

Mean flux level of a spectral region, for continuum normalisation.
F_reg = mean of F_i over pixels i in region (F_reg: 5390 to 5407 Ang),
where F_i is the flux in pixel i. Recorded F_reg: 4.00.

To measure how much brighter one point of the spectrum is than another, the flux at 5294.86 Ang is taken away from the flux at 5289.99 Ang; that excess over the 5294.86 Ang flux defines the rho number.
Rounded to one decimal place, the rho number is -0.5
